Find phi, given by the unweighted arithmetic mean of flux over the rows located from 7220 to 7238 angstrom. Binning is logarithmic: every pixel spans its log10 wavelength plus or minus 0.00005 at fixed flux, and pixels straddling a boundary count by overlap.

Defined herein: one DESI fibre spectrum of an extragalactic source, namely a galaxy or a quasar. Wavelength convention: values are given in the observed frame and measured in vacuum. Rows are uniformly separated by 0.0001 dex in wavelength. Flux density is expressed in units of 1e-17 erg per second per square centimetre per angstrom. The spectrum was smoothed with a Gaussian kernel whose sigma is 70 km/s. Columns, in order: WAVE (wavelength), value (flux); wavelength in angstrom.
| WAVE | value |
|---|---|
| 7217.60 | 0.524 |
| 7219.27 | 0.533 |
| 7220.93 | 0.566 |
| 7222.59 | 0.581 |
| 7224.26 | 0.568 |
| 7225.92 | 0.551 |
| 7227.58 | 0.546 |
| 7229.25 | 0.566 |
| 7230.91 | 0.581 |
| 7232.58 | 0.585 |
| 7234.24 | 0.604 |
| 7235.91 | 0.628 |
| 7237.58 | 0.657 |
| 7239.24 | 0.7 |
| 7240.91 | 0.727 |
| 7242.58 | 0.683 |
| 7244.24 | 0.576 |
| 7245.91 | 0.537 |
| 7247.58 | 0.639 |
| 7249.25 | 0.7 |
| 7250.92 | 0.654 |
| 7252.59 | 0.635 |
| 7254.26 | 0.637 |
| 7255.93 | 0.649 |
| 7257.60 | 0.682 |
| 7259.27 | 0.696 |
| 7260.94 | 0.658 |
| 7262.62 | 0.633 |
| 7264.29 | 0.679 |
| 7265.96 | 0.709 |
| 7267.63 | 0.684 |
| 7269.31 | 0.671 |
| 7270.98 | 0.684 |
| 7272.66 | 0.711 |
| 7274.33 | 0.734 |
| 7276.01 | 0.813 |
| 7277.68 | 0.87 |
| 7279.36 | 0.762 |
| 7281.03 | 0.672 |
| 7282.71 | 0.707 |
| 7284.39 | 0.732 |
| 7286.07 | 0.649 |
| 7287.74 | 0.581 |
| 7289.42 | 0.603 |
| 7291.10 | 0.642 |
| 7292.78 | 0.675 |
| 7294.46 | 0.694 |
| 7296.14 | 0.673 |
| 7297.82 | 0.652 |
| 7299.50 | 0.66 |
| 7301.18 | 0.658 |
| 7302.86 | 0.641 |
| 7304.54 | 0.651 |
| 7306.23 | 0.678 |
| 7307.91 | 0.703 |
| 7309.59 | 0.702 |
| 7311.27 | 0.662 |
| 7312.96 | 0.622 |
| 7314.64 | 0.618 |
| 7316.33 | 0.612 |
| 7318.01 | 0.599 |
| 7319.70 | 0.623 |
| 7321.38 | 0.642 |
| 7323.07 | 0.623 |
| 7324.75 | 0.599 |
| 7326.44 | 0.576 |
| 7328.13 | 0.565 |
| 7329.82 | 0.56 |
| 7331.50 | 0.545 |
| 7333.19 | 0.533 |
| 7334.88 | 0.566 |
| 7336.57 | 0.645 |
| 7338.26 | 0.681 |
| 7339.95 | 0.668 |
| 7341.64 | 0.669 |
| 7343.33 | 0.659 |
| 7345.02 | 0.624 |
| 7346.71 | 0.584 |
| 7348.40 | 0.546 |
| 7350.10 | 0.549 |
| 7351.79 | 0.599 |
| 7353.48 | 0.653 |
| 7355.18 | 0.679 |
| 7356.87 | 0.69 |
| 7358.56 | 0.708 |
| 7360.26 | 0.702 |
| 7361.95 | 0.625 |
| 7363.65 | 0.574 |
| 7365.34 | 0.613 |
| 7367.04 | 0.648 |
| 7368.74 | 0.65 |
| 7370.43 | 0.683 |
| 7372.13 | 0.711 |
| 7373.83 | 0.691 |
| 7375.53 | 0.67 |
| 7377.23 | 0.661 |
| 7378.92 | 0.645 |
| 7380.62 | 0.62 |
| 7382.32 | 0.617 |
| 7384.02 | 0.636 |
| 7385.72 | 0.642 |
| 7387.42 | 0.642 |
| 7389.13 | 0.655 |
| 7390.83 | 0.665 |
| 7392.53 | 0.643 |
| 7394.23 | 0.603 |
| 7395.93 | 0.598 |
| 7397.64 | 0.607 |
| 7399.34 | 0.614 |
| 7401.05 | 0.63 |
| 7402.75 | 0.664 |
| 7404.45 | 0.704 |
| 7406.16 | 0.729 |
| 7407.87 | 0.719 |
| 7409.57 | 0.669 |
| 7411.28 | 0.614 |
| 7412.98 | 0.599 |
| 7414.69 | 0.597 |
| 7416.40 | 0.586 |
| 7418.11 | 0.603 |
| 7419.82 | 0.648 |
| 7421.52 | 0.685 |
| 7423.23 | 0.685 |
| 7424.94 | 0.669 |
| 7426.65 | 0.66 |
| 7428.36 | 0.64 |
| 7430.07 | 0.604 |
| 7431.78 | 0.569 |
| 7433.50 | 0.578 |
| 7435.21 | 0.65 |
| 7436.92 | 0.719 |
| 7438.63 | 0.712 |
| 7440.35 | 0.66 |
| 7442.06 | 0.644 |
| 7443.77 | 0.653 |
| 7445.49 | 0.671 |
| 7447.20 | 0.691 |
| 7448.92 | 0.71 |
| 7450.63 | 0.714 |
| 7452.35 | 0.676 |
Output 0.585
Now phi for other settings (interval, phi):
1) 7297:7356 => 0.624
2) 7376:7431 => 0.642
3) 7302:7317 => 0.654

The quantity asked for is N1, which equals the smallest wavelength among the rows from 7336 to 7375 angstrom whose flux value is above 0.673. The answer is 7338.26 angstrom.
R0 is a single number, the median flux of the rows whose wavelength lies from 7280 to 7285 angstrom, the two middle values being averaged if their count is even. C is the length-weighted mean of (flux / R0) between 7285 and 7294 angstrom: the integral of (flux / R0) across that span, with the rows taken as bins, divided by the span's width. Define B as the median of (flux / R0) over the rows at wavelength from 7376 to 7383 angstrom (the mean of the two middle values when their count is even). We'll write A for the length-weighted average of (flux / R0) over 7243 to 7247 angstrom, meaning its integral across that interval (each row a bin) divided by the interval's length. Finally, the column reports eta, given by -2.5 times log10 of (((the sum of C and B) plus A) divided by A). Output -1.26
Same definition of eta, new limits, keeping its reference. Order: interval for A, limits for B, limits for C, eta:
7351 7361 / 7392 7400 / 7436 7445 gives -1.16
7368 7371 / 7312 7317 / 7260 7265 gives -1.16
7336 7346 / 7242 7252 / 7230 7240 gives -1.17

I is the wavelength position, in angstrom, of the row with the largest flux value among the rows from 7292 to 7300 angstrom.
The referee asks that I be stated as 7294.46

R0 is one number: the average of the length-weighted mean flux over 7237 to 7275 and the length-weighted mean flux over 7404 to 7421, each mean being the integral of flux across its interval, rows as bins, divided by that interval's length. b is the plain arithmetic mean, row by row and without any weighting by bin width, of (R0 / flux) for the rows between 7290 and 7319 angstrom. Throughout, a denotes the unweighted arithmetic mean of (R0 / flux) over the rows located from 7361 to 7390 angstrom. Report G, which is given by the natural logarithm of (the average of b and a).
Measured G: 0.011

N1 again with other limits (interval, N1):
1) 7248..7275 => 7249.25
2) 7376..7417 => 7404.45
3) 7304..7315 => 7306.23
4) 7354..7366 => 7355.18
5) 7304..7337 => 7306.23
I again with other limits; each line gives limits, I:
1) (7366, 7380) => 7372.13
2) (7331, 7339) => 7338.26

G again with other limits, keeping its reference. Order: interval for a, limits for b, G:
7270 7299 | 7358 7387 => -0.021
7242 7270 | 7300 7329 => 0.023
